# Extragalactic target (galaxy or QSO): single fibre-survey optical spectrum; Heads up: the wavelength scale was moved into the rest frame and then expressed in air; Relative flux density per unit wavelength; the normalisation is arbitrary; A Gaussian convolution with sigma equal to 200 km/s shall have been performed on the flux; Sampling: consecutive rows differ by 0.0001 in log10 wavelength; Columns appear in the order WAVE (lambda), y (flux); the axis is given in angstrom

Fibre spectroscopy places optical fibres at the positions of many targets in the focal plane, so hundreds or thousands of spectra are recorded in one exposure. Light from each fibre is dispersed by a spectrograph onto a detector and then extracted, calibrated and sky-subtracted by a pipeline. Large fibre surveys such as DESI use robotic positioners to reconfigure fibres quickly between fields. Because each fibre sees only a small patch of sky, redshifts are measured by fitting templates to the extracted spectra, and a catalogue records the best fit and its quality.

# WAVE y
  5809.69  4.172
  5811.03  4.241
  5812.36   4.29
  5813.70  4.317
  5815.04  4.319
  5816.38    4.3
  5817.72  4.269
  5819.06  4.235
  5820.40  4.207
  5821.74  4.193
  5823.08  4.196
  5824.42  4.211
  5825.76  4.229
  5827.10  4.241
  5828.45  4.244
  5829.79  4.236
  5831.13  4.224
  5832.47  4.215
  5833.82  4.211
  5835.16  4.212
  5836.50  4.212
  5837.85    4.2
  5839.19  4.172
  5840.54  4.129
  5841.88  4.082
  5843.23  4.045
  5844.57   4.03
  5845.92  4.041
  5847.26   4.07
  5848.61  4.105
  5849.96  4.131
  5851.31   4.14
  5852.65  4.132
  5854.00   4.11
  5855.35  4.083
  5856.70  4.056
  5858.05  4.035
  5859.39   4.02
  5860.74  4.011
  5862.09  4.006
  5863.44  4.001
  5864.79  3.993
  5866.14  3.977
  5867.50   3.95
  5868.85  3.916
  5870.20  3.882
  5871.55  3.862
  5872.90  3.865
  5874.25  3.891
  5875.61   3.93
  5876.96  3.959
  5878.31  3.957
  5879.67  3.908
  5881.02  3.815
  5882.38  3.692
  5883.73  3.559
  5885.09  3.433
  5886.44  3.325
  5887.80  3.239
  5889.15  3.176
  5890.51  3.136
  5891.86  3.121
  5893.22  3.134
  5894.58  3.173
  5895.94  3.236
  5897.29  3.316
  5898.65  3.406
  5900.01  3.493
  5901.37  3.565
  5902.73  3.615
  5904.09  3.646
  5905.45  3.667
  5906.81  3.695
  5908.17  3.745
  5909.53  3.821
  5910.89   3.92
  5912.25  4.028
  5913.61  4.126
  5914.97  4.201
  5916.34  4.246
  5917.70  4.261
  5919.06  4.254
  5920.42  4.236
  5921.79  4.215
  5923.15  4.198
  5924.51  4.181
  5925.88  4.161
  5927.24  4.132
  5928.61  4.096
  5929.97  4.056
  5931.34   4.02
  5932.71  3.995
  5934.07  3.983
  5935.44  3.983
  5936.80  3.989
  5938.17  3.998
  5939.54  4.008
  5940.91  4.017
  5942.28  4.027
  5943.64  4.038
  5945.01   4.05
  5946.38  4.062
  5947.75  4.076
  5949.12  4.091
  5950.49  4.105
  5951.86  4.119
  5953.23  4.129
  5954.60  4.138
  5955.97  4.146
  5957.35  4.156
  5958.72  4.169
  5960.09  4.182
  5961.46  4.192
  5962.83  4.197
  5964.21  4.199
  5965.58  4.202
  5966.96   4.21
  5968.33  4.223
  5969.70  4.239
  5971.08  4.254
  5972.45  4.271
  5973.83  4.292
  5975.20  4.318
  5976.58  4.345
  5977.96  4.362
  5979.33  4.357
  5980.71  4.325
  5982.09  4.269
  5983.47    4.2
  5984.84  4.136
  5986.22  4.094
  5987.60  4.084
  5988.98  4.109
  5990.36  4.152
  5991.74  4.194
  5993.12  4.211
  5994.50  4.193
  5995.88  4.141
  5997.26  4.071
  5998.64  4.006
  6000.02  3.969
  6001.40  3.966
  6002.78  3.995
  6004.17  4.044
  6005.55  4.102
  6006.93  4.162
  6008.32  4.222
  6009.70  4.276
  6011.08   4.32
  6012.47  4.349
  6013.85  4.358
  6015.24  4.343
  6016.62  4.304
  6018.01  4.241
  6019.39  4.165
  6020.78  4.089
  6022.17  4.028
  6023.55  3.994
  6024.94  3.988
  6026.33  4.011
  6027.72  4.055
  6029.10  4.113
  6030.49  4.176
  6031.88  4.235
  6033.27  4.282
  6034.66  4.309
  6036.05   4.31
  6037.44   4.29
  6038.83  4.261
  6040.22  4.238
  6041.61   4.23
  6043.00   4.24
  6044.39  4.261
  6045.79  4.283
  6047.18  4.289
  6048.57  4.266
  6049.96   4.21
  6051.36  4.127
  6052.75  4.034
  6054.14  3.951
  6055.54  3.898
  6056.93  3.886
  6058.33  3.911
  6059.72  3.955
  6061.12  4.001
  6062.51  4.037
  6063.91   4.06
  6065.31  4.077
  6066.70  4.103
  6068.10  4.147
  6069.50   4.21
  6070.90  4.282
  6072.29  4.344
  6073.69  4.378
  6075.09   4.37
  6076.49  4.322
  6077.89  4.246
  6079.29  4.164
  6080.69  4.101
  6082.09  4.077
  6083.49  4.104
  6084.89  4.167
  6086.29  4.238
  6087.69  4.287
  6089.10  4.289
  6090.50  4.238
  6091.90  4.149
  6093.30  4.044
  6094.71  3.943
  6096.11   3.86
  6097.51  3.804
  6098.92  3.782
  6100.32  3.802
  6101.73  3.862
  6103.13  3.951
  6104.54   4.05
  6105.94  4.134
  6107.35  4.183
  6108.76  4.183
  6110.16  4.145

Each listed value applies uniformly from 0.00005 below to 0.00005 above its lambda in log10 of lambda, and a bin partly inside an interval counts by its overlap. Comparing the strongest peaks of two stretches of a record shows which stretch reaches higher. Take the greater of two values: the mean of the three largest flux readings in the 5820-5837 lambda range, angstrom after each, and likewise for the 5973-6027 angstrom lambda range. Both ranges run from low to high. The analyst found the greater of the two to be 4.36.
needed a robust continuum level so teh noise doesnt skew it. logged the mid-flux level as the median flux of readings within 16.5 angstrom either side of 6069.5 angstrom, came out 4.10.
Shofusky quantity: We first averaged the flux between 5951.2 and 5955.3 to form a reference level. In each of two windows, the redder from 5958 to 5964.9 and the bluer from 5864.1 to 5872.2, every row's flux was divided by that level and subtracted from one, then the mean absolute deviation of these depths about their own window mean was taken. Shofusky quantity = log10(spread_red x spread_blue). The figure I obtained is -4.60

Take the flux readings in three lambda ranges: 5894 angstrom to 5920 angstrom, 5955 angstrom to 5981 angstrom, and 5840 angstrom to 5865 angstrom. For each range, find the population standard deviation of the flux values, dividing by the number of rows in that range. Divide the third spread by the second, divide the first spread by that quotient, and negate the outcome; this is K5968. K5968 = -0.49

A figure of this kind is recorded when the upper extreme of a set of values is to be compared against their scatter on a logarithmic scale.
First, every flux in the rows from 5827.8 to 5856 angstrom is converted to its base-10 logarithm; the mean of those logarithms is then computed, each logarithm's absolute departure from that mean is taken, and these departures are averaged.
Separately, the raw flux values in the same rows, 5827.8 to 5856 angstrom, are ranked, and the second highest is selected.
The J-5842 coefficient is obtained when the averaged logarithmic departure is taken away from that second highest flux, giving 4.23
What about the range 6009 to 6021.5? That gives 4.34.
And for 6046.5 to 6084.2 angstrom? 4.36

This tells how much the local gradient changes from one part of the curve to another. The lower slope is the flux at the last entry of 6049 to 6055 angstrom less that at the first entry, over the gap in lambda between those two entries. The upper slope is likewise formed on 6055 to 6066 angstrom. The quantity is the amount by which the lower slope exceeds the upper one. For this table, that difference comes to -0.080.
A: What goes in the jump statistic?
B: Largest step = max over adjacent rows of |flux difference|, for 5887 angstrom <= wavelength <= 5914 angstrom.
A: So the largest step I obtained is 0.11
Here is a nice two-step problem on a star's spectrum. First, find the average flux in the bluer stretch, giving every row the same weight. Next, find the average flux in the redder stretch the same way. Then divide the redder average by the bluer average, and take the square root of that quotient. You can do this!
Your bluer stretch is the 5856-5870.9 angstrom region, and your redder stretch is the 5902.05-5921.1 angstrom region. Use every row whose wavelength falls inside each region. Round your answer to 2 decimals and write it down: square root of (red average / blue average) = 1.00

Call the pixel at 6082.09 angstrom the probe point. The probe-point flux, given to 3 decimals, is 4.077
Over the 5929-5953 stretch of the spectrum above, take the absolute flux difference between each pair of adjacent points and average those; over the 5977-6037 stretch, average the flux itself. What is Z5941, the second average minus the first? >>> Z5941 4.16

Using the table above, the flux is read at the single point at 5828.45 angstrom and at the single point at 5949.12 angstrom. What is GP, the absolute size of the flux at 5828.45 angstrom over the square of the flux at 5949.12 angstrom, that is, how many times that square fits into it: 0.25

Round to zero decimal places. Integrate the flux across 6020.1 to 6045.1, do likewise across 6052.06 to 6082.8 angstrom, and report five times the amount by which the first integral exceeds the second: -111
